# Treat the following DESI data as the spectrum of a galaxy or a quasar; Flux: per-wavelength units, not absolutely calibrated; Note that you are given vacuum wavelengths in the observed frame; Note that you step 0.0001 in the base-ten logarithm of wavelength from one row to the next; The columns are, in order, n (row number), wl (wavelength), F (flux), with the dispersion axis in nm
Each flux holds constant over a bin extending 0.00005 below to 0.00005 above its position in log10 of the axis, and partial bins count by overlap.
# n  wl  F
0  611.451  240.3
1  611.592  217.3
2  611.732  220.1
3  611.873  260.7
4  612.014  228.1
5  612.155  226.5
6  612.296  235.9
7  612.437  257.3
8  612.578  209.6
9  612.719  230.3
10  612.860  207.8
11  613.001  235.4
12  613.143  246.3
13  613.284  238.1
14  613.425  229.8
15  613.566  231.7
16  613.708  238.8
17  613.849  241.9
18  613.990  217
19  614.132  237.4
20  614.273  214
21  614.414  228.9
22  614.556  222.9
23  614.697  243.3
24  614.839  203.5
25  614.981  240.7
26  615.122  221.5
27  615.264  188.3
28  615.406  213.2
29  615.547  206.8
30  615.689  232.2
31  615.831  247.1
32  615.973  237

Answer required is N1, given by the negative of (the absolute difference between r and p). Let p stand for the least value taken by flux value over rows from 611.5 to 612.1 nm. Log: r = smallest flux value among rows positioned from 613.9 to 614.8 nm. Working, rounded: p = 217.3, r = 214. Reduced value -3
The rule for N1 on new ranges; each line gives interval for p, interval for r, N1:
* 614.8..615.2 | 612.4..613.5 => -4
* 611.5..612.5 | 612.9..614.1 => 0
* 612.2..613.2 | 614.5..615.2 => -4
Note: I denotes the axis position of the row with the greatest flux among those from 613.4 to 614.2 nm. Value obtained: 613.849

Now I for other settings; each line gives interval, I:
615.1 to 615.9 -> 615.831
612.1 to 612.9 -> 612.437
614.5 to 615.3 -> 614.697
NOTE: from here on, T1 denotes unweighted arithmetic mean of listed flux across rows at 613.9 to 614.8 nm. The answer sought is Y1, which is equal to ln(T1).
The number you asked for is 5.43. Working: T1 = 227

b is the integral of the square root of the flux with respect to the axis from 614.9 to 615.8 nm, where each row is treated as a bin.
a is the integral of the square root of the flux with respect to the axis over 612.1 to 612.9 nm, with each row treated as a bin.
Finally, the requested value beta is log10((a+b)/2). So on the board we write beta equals 1.10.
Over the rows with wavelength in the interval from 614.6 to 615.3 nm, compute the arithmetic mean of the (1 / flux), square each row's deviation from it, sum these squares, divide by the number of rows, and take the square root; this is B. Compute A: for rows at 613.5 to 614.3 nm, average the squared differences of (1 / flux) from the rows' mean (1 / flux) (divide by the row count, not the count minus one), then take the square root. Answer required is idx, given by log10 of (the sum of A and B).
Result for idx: -3.18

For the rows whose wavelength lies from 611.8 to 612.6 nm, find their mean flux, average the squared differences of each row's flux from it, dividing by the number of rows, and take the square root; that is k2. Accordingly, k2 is 18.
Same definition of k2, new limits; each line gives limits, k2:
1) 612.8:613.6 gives 12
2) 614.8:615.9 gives 19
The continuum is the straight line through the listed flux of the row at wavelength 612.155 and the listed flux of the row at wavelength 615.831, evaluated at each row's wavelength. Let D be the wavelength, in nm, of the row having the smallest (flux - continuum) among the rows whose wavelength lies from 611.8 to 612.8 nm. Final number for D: 612.578 nm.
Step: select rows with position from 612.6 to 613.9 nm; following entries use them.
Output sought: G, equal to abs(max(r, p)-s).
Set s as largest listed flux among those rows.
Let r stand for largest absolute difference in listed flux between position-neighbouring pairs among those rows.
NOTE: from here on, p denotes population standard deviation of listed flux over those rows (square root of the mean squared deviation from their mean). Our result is 219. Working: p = 10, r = 28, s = 246.3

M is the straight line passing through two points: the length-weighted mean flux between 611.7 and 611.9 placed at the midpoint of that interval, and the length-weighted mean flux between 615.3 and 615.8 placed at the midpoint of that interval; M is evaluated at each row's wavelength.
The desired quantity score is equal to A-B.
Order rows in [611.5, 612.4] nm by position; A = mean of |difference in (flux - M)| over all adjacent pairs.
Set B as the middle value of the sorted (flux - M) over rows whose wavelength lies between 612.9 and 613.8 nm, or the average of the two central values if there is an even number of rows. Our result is 13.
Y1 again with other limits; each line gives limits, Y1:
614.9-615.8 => 5.38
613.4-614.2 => 5.45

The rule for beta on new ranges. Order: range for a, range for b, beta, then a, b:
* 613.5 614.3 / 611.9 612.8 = 1.11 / 12.2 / 13.7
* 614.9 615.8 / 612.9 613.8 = 1.13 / 13.3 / 13.8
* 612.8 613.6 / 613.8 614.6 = 1.08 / 12.2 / 12.0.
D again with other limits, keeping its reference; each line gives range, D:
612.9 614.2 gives 613.990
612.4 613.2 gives 612.860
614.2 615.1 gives 614.839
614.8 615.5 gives 615.264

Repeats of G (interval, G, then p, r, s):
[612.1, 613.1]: 210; 16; 48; 257.3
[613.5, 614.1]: 217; 10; 25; 241.9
